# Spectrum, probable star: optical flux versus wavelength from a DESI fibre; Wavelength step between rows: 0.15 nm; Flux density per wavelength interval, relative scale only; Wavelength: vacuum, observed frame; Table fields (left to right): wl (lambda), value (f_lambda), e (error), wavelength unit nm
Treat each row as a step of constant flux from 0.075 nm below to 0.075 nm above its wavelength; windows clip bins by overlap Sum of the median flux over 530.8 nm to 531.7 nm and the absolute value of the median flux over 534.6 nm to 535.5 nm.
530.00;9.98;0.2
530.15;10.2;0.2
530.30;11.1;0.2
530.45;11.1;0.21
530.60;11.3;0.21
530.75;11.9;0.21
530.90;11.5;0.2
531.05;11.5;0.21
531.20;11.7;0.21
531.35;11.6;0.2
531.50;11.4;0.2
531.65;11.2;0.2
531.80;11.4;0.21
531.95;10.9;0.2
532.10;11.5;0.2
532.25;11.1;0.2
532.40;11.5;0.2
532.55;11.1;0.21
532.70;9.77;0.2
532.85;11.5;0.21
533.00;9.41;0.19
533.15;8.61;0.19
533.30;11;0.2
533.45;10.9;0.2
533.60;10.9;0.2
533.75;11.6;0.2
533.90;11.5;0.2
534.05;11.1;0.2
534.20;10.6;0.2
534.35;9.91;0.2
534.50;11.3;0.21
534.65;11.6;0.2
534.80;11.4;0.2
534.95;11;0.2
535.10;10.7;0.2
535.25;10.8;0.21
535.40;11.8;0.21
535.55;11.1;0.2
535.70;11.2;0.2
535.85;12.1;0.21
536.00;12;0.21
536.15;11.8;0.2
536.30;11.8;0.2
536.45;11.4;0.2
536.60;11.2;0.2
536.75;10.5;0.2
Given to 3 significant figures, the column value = 22.7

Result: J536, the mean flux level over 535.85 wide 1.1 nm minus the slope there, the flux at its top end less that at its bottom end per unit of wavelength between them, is 11.7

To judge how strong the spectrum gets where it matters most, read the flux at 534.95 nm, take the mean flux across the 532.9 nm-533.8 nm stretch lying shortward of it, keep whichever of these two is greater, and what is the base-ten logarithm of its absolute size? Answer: 1.04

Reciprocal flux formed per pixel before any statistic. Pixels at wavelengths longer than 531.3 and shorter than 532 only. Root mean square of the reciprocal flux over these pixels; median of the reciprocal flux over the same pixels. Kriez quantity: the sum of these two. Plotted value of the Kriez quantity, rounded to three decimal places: 0.176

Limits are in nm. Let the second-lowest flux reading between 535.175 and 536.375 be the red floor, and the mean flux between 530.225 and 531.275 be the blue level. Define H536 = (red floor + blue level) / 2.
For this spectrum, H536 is 11.3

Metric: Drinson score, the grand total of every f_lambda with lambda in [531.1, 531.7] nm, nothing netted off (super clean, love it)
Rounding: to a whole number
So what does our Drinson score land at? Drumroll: 46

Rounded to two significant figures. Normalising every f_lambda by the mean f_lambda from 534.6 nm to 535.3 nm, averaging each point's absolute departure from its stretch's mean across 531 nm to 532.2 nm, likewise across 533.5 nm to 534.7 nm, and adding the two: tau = 0.056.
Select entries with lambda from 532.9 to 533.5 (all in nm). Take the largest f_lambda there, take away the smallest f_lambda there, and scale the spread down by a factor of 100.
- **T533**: 0.024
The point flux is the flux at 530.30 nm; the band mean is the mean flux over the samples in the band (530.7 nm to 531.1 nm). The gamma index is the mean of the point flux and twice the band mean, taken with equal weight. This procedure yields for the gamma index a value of 17.2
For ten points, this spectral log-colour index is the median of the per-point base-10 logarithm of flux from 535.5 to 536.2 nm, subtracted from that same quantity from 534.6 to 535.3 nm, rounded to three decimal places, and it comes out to -0.030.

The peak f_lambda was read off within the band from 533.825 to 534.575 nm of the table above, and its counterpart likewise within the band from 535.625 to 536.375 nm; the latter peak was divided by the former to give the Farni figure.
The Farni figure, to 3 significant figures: 1.05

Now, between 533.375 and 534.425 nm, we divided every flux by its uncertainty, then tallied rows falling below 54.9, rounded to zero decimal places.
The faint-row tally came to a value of 4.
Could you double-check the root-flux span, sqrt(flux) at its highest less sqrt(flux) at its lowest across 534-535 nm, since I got 0.258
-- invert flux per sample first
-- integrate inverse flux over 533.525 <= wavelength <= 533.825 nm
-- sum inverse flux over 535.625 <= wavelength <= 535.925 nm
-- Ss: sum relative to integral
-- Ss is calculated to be 6.44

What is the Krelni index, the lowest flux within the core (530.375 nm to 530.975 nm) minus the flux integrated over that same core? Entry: 4.23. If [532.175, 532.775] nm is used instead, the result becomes 3.25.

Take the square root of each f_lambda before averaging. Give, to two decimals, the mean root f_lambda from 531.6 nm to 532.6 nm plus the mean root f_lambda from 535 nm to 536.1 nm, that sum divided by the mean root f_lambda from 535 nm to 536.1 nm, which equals 1.99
